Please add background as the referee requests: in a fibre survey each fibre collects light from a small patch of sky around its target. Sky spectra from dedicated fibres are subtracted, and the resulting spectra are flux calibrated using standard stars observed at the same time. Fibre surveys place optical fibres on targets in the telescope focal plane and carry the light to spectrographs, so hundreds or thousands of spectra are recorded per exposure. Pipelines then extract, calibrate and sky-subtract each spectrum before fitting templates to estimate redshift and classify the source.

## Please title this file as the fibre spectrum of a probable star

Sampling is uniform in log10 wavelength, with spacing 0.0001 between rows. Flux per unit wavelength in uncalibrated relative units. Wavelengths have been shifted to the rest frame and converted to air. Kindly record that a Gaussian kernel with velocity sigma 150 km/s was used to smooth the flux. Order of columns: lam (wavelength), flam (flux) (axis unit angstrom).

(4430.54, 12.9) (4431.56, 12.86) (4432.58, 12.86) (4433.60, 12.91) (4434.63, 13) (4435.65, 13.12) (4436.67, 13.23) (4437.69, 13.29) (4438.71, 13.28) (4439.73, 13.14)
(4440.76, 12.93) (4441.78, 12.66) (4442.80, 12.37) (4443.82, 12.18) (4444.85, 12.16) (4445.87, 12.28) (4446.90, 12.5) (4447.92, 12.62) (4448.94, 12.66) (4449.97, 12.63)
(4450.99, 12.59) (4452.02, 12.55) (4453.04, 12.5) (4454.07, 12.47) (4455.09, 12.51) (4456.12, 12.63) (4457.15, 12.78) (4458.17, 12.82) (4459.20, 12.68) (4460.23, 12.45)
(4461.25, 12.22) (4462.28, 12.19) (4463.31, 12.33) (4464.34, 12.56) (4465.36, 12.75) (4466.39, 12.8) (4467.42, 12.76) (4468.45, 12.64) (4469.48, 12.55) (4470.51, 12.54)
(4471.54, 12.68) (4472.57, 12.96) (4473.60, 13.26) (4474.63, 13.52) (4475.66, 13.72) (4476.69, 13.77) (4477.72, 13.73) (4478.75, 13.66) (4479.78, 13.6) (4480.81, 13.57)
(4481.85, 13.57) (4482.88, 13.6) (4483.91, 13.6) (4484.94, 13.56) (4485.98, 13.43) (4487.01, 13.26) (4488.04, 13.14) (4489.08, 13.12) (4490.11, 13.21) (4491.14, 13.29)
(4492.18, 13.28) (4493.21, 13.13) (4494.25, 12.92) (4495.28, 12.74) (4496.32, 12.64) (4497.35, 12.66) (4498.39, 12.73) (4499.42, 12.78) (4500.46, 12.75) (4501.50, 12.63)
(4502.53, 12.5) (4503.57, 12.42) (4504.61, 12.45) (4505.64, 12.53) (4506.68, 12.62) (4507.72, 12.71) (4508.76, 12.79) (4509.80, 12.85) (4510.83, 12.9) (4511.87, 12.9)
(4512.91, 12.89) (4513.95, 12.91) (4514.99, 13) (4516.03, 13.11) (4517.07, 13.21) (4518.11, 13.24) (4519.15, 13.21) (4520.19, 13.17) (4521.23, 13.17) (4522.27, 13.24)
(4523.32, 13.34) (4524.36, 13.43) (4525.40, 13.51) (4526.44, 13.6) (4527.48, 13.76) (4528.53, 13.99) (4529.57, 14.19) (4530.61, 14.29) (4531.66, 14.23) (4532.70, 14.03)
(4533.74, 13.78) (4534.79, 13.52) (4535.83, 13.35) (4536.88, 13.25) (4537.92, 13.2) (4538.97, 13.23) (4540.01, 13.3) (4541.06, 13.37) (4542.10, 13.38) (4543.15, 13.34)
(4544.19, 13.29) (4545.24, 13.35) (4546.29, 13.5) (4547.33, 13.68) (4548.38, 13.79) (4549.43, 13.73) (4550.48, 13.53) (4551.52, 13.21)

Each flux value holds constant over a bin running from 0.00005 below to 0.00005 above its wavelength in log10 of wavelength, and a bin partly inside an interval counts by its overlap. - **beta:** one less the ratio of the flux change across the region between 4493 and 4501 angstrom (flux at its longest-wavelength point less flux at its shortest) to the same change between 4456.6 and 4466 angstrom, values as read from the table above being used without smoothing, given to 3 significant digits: -11.7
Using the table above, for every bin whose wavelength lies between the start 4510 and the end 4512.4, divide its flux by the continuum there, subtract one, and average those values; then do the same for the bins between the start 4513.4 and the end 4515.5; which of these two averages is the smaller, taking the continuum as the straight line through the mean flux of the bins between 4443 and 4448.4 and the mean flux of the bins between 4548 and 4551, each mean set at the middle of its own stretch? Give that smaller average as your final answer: -0.022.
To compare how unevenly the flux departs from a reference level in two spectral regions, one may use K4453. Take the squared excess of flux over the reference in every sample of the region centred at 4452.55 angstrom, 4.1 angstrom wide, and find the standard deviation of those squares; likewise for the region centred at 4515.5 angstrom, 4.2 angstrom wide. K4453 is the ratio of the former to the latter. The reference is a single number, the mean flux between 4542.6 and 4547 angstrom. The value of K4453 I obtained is 1.1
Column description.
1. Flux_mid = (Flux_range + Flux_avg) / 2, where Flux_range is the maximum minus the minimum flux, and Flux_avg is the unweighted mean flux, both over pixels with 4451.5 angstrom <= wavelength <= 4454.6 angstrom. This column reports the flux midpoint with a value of 6.3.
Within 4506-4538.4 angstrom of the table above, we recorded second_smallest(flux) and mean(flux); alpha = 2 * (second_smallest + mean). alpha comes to 52.1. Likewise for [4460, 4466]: 49.3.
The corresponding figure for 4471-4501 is 51.8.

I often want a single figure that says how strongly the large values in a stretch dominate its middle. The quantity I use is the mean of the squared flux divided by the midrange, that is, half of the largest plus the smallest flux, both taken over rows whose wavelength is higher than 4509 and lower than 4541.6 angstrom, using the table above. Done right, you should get 13.2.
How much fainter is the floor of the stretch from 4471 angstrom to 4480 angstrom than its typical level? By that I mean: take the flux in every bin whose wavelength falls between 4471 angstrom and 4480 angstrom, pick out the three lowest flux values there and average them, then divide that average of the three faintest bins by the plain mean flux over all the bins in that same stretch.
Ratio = 0.965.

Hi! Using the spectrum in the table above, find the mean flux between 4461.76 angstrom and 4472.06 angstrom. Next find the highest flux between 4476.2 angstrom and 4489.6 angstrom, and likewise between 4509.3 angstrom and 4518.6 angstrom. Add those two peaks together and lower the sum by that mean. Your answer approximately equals 14.4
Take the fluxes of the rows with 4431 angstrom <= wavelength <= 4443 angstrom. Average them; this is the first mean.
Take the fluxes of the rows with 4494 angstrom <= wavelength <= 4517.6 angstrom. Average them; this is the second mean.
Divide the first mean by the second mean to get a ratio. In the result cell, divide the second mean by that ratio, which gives 12.6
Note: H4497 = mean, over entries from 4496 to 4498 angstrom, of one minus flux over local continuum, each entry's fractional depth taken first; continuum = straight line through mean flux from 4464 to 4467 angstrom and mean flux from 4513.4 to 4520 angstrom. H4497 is 0.024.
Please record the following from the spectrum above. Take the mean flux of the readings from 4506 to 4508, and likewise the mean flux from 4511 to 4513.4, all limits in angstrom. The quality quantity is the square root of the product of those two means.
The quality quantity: 12.8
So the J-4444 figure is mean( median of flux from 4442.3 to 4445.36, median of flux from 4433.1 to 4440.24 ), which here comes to 12.7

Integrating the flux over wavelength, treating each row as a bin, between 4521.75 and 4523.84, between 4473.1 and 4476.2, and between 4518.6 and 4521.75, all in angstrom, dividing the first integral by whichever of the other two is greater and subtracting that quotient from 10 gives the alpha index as 9.34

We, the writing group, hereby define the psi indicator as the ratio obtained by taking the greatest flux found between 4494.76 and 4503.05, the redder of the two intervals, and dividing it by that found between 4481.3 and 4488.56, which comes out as 0.94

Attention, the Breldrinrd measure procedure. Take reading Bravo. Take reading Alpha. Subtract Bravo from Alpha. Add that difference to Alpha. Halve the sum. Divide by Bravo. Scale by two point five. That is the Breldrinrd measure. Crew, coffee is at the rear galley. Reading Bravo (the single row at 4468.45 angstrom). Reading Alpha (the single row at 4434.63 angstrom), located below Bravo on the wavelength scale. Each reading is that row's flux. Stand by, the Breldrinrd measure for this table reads 1.32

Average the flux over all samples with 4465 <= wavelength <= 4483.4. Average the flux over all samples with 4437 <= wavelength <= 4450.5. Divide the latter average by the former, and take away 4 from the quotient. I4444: -3.04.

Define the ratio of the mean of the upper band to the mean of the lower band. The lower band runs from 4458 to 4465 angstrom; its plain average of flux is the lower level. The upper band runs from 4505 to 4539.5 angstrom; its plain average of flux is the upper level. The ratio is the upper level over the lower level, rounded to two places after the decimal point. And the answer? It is 1.07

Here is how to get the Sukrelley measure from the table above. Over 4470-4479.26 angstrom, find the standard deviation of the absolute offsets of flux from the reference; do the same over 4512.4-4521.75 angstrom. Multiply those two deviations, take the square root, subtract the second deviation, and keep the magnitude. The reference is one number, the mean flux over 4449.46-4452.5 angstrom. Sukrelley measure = 0.11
